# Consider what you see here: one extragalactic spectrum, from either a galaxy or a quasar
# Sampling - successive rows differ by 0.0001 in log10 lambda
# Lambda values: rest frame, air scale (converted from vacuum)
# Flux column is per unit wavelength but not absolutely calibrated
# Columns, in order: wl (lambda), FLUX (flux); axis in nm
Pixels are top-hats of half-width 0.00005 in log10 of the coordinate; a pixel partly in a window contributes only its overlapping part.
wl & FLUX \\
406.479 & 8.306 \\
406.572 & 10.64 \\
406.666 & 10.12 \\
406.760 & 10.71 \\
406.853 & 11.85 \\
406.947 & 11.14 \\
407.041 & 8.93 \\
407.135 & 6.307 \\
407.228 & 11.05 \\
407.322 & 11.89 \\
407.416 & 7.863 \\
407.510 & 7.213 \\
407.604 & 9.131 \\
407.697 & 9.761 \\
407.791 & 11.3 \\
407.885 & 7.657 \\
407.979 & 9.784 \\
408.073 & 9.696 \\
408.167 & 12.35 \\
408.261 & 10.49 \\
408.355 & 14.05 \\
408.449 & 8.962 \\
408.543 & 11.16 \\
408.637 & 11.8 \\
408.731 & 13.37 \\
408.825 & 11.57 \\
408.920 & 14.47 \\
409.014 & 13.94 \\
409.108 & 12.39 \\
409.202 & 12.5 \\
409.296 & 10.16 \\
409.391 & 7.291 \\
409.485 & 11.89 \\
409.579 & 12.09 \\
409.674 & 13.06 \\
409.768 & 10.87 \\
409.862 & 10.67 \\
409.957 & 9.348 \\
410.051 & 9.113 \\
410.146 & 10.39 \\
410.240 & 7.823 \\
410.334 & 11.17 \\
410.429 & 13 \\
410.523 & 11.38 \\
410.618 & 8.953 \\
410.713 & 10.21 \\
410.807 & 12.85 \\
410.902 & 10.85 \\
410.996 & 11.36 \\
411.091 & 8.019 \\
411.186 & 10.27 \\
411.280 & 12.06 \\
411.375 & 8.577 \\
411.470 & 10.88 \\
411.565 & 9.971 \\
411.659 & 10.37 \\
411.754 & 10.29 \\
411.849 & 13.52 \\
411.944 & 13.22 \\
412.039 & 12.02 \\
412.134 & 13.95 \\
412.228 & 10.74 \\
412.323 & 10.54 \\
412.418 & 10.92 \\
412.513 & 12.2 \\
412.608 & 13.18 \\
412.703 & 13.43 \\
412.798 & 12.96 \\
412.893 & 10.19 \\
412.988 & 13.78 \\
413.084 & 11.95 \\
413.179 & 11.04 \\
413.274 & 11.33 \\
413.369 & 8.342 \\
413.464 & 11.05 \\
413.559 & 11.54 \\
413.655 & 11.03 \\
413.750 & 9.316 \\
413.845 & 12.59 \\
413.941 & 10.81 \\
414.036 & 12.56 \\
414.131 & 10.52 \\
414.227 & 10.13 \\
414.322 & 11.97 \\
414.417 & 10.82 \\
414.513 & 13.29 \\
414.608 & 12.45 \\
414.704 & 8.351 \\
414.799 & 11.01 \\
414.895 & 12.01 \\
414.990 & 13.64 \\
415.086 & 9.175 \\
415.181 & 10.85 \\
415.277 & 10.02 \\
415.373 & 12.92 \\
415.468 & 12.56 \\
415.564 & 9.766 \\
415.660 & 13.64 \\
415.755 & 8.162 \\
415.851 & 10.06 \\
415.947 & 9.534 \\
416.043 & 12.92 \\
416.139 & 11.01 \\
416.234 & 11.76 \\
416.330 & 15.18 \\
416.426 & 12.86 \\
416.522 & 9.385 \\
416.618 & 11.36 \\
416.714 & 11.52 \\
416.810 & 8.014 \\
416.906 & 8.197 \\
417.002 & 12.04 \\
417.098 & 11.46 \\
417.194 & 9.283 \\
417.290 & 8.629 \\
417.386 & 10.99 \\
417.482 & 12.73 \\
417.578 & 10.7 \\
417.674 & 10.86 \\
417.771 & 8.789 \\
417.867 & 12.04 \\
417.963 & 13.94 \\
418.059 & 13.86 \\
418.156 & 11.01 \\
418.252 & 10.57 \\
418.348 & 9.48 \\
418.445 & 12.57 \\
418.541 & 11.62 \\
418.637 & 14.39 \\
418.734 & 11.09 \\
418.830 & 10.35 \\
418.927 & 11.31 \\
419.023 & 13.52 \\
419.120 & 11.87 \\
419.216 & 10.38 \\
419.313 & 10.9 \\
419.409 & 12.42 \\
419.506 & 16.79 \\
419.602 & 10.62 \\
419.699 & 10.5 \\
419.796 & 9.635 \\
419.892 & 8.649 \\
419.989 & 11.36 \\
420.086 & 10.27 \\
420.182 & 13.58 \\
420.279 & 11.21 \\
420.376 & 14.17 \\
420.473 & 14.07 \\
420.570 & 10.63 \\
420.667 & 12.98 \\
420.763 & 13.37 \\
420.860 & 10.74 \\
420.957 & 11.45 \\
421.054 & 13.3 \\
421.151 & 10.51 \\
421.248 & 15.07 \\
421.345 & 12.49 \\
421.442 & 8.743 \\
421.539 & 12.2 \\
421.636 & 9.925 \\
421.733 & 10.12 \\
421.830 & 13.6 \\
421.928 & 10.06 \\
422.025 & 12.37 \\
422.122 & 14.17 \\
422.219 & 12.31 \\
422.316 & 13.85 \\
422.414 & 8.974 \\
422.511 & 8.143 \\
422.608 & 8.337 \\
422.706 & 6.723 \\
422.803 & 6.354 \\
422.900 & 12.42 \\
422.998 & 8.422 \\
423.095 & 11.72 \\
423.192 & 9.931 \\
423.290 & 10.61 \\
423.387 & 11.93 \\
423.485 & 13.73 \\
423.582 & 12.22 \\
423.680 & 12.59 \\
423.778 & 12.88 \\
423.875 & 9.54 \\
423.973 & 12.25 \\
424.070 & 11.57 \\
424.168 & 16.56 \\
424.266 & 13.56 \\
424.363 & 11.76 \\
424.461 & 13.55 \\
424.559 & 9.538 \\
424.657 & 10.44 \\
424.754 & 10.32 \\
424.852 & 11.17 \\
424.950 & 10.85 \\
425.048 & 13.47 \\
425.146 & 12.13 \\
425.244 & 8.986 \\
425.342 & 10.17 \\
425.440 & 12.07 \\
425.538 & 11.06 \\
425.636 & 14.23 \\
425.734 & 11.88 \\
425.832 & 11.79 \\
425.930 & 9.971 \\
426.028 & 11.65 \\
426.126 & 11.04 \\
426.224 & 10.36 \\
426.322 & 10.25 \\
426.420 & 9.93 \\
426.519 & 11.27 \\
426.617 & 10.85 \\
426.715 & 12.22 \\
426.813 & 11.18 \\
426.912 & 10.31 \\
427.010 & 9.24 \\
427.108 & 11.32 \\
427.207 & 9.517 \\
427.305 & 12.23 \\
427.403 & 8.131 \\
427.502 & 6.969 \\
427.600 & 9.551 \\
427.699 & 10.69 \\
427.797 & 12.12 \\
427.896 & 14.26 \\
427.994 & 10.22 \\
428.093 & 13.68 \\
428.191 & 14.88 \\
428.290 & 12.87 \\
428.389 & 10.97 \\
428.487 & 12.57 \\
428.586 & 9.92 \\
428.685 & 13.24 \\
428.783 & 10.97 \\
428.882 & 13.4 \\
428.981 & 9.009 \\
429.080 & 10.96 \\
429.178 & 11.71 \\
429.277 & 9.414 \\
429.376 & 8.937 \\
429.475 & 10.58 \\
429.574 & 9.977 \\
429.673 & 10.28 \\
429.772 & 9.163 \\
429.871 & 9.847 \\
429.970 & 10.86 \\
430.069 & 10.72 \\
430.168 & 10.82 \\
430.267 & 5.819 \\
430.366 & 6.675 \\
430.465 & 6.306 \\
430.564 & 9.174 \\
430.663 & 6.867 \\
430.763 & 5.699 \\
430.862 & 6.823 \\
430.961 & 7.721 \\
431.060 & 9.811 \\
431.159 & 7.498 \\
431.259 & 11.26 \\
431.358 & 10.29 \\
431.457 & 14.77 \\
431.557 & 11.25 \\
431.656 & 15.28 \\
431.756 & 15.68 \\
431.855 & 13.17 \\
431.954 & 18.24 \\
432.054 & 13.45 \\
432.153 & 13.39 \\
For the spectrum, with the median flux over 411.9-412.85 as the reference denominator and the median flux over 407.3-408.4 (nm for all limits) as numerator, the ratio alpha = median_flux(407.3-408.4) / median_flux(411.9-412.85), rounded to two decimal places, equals 0.78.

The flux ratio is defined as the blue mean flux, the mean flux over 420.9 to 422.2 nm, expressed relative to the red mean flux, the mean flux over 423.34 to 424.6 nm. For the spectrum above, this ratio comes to 1.0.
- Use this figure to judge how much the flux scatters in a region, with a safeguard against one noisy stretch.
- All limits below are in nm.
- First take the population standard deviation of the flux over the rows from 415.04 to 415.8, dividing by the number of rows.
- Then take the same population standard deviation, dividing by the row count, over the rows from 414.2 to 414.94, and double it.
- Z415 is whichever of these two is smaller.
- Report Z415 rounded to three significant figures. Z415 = 1.83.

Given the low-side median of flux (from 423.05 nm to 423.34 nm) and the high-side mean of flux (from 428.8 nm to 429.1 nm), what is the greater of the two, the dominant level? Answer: 11.1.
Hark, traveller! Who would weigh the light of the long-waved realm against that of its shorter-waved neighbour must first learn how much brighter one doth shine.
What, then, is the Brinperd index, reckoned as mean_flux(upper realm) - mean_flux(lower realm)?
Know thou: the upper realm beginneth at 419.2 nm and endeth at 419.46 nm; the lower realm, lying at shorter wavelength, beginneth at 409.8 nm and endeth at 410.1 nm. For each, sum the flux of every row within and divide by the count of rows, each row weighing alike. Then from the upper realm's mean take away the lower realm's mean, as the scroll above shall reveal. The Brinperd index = 2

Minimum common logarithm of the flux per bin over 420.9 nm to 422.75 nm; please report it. 0.83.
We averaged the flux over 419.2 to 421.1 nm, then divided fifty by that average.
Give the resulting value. 4.2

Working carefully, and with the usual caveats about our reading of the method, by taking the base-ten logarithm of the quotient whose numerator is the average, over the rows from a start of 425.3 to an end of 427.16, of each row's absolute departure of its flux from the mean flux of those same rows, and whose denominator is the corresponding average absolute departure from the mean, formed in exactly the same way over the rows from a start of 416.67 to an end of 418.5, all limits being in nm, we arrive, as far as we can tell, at -0.24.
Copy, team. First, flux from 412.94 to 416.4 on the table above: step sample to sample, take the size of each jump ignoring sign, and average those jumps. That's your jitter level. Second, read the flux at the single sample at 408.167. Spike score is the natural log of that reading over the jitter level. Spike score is 1.8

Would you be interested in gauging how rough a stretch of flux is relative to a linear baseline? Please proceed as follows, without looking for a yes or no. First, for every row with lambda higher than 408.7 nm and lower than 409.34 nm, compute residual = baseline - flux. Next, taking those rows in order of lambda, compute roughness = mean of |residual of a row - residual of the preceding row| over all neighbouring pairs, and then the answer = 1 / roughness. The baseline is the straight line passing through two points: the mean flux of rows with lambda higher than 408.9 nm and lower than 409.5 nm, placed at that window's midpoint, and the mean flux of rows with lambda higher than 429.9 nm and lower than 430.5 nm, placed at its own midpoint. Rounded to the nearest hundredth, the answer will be 0.65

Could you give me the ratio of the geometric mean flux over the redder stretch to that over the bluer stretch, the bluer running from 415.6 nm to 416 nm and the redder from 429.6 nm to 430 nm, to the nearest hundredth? 0.99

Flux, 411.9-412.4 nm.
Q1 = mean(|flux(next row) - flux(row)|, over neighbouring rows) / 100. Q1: 0.016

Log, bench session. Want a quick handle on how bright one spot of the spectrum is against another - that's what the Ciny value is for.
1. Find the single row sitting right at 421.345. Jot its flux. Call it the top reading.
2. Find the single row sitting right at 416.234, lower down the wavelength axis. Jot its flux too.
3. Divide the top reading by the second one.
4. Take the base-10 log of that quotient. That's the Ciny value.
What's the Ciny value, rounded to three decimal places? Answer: 0.026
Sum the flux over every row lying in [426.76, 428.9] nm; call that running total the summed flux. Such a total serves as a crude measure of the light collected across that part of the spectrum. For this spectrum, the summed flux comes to 248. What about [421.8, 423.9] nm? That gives 241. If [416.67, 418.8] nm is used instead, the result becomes 244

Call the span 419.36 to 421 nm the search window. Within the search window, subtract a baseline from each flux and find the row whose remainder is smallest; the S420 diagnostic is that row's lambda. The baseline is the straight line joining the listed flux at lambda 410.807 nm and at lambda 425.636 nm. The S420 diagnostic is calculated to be 419.892 nm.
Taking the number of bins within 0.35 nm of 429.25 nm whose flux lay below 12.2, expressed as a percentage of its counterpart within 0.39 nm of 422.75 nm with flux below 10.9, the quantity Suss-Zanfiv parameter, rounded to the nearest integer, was 117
